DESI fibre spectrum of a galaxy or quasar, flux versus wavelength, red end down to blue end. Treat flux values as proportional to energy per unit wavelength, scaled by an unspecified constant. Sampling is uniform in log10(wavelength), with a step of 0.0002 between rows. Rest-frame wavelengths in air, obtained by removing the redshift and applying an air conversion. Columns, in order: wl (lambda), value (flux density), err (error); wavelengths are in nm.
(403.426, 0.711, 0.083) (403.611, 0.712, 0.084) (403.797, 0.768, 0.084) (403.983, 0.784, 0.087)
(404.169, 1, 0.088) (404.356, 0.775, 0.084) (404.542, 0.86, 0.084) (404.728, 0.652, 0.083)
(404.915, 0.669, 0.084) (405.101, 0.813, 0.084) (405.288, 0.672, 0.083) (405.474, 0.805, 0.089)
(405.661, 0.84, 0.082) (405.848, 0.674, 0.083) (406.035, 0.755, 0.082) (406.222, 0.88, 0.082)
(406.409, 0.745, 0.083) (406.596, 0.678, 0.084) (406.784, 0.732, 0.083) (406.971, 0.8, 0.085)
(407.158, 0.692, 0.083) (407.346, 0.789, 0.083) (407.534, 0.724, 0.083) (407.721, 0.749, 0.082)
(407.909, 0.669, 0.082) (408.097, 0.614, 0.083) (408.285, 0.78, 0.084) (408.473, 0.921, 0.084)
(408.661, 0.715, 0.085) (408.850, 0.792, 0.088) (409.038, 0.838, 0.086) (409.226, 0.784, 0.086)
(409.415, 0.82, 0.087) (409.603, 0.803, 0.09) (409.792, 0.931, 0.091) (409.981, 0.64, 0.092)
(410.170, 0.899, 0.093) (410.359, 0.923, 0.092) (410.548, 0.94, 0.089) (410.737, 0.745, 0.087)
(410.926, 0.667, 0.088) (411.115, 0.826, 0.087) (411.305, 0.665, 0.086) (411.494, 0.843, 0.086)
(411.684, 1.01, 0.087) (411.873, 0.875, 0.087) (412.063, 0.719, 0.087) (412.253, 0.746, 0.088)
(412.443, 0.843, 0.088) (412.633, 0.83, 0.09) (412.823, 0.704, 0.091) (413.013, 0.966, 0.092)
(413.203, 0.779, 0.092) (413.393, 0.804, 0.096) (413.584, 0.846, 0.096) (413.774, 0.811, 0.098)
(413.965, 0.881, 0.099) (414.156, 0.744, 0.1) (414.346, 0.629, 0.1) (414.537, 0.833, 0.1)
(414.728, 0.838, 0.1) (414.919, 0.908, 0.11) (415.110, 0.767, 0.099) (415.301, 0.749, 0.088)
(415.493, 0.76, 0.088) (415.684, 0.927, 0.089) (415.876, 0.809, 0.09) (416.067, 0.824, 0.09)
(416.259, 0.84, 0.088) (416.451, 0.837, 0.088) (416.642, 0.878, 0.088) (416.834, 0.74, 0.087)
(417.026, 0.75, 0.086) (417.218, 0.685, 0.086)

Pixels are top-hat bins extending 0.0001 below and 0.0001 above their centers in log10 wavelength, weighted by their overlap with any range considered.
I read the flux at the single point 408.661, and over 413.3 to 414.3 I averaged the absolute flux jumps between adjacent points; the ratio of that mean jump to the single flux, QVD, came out 0.10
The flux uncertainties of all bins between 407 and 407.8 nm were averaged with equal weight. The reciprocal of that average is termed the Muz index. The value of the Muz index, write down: 12.1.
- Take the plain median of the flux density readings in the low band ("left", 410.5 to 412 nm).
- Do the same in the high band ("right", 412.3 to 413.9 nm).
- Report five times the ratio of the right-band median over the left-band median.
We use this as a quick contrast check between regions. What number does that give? 4.9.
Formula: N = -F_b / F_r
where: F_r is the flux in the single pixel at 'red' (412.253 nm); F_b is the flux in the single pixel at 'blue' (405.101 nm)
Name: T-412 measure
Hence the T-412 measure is -1.1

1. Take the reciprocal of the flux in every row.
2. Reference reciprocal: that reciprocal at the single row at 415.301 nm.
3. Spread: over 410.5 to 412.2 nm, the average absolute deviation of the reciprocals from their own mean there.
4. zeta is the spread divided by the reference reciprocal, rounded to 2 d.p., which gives 0.12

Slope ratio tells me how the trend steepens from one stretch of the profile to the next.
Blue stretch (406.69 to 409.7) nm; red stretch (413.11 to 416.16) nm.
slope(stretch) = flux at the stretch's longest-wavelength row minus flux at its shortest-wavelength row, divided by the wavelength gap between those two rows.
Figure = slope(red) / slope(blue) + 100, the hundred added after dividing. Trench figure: 101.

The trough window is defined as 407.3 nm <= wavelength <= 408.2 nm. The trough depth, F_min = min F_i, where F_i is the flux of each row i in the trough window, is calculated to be 0.614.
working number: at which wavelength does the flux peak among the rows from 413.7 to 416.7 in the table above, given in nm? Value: 415.684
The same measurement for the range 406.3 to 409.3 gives 408.473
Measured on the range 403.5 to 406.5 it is 404.169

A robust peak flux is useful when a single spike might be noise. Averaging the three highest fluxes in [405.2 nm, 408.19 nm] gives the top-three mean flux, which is 0.84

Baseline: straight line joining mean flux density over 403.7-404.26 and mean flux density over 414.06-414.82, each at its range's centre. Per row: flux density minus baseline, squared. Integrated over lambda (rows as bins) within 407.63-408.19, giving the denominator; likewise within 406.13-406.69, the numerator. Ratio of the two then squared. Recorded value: 0.2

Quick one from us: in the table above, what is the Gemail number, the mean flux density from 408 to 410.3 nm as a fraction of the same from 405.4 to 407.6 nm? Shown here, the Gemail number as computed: 1.05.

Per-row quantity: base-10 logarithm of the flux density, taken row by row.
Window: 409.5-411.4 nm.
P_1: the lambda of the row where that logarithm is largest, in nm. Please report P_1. 410.548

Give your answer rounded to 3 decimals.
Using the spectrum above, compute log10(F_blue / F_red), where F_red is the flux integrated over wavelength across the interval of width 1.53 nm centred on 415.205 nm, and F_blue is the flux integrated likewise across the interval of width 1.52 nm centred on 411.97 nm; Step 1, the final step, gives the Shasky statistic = -0.007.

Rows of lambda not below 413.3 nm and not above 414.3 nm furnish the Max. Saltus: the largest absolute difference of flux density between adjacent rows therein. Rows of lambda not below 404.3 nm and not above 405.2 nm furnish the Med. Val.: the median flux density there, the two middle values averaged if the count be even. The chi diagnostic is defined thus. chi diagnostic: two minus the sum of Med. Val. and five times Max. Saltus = 0.54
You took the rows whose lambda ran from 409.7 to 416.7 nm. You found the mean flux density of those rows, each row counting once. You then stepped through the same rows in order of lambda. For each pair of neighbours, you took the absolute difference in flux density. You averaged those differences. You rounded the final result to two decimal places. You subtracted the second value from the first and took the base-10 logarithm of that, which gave -0.15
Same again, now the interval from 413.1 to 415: -0.14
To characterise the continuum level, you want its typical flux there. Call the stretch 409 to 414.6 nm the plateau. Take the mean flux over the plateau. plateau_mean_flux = 0.811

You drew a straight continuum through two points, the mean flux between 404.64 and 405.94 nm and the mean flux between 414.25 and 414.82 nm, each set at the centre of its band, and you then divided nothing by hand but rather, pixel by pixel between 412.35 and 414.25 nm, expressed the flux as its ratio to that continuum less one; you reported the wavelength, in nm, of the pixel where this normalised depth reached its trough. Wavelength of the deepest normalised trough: 412.823 nm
